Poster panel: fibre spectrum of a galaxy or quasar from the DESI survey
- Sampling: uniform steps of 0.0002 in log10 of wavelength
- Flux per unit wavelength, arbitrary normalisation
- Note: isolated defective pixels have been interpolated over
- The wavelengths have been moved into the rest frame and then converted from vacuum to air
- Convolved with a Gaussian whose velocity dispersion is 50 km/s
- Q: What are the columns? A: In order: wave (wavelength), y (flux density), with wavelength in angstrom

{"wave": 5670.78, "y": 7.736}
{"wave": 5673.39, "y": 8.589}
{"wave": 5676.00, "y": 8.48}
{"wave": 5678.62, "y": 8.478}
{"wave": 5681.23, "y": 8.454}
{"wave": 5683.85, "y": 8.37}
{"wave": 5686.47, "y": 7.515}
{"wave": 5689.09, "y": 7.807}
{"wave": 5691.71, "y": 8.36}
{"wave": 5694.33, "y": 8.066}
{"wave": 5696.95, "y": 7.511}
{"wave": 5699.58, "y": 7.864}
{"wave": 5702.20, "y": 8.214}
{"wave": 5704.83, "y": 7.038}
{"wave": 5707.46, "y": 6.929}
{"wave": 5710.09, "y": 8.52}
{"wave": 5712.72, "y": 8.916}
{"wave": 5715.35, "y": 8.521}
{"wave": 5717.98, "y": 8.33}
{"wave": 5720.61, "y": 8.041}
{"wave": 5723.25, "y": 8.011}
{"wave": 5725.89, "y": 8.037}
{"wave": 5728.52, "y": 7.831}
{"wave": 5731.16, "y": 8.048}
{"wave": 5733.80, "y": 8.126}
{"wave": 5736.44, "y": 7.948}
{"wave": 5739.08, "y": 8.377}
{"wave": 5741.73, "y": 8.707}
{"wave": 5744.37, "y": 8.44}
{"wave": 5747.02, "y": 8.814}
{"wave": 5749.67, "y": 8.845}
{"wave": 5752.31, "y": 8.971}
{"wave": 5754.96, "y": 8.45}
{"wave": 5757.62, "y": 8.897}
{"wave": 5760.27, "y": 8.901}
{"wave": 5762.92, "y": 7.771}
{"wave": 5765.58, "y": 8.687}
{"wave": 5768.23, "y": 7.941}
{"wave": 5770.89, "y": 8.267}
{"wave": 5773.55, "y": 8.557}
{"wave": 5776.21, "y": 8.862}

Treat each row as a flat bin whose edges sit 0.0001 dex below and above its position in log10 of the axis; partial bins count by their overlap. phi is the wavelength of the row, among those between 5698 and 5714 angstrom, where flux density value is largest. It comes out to 5712.72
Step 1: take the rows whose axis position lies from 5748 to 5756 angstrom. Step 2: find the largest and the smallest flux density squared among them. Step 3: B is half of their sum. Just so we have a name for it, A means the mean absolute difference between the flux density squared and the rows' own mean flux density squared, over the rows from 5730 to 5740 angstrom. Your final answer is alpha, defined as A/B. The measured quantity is 0.027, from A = 2.1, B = 75.9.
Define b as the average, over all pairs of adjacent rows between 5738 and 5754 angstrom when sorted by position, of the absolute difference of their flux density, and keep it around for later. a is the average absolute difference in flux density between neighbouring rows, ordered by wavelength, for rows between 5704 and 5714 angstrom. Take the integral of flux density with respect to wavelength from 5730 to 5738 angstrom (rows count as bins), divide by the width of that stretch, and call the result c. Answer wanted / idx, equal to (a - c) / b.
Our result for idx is -33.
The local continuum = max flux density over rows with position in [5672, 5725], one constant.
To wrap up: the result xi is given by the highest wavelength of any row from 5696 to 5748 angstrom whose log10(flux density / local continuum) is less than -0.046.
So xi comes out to 5736.44 angstrom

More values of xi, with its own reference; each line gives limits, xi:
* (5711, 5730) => 5728.52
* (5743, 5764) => 5762.92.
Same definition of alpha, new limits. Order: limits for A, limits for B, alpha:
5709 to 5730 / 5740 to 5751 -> 0.066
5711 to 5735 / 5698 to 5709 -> 0.074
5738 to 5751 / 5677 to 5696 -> 0.049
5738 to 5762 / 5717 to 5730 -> 0.051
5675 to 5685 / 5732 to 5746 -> 0.009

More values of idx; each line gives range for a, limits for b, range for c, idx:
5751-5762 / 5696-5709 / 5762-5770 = -16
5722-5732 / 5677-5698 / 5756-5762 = -23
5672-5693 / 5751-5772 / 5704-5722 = -13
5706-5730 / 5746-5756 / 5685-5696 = -33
